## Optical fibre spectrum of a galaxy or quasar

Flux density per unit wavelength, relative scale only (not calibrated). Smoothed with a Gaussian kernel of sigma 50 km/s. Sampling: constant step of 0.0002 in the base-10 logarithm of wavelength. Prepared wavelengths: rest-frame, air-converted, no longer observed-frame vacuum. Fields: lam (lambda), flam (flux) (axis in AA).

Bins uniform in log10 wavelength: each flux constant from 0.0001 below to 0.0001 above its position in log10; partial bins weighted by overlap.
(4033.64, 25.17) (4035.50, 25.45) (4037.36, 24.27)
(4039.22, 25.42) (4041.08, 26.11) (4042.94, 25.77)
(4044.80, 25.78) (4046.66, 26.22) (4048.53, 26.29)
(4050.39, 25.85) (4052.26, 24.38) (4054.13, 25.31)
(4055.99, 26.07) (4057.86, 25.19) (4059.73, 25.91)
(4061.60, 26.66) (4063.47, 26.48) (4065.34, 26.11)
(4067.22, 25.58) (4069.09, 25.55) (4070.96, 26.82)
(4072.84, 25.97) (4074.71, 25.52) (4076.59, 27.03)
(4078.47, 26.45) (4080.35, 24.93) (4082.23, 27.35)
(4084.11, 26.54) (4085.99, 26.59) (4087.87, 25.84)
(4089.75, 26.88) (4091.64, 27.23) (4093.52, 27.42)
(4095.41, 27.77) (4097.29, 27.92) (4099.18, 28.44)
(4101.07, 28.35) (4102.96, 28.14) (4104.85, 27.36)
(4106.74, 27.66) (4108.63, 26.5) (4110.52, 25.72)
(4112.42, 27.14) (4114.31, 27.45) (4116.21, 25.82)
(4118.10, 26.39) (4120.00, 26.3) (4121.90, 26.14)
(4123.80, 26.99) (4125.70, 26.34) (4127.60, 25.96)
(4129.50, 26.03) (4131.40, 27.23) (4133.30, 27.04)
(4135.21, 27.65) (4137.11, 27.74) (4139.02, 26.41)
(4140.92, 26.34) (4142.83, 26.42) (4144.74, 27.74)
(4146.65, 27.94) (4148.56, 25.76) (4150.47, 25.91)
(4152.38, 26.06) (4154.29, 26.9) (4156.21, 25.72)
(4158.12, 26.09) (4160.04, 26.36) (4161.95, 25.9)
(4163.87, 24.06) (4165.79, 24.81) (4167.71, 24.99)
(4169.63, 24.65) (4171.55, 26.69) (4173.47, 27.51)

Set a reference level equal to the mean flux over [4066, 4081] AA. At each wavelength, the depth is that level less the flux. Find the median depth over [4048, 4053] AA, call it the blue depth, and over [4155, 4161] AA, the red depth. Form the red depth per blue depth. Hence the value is -1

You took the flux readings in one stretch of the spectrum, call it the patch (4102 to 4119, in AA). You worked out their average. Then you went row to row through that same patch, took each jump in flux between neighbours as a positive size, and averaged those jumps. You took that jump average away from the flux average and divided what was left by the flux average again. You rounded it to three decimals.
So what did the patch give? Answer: 0.968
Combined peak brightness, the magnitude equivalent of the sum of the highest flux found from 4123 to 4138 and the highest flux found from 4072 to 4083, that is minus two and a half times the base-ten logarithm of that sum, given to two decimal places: -4.35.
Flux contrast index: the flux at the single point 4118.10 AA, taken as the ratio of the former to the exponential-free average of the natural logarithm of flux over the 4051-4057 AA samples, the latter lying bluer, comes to 8.17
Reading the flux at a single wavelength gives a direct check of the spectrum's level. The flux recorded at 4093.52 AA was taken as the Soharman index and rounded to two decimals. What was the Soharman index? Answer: 27.42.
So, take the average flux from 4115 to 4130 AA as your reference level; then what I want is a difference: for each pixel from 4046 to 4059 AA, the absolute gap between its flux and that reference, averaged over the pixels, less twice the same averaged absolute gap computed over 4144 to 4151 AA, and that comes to -1.4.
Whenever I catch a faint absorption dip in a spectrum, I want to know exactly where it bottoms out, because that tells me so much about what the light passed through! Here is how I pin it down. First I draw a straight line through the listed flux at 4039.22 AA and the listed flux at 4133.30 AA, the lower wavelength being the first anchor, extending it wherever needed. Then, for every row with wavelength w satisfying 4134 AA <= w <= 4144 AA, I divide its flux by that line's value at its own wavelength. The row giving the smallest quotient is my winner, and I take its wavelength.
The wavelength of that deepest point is 4140.92 AA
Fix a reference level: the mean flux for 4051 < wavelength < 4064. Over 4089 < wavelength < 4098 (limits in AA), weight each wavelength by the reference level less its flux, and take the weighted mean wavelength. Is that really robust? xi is 4094.1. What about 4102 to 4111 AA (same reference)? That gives 4105.2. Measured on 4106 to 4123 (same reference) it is 4112.7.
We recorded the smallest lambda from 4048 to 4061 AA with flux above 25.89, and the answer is 4048.53 AA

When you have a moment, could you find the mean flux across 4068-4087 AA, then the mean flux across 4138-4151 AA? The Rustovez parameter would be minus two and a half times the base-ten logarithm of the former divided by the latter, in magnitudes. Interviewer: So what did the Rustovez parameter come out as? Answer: 0.02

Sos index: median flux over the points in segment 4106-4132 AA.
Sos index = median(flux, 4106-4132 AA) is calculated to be 26.4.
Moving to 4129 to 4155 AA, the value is 26.7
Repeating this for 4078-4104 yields 27.3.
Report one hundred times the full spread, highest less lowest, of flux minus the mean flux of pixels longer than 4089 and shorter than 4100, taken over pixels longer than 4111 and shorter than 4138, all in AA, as 192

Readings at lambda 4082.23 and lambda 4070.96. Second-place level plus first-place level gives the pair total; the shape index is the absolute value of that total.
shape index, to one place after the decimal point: 54.2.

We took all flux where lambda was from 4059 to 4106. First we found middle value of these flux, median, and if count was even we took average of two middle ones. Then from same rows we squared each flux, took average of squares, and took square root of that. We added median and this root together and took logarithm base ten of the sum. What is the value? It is 1.728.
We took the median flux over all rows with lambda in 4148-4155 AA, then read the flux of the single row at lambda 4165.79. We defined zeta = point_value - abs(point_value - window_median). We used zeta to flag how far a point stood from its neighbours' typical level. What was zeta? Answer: 23.6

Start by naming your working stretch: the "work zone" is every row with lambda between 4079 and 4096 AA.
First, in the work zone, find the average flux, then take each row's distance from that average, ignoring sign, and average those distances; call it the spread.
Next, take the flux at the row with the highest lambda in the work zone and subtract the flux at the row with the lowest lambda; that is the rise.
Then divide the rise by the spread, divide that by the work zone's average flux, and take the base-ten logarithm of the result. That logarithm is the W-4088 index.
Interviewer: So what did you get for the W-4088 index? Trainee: -0.8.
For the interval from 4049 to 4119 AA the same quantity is -1.6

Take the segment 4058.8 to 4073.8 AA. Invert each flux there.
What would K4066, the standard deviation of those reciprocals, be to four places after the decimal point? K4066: 0.0007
